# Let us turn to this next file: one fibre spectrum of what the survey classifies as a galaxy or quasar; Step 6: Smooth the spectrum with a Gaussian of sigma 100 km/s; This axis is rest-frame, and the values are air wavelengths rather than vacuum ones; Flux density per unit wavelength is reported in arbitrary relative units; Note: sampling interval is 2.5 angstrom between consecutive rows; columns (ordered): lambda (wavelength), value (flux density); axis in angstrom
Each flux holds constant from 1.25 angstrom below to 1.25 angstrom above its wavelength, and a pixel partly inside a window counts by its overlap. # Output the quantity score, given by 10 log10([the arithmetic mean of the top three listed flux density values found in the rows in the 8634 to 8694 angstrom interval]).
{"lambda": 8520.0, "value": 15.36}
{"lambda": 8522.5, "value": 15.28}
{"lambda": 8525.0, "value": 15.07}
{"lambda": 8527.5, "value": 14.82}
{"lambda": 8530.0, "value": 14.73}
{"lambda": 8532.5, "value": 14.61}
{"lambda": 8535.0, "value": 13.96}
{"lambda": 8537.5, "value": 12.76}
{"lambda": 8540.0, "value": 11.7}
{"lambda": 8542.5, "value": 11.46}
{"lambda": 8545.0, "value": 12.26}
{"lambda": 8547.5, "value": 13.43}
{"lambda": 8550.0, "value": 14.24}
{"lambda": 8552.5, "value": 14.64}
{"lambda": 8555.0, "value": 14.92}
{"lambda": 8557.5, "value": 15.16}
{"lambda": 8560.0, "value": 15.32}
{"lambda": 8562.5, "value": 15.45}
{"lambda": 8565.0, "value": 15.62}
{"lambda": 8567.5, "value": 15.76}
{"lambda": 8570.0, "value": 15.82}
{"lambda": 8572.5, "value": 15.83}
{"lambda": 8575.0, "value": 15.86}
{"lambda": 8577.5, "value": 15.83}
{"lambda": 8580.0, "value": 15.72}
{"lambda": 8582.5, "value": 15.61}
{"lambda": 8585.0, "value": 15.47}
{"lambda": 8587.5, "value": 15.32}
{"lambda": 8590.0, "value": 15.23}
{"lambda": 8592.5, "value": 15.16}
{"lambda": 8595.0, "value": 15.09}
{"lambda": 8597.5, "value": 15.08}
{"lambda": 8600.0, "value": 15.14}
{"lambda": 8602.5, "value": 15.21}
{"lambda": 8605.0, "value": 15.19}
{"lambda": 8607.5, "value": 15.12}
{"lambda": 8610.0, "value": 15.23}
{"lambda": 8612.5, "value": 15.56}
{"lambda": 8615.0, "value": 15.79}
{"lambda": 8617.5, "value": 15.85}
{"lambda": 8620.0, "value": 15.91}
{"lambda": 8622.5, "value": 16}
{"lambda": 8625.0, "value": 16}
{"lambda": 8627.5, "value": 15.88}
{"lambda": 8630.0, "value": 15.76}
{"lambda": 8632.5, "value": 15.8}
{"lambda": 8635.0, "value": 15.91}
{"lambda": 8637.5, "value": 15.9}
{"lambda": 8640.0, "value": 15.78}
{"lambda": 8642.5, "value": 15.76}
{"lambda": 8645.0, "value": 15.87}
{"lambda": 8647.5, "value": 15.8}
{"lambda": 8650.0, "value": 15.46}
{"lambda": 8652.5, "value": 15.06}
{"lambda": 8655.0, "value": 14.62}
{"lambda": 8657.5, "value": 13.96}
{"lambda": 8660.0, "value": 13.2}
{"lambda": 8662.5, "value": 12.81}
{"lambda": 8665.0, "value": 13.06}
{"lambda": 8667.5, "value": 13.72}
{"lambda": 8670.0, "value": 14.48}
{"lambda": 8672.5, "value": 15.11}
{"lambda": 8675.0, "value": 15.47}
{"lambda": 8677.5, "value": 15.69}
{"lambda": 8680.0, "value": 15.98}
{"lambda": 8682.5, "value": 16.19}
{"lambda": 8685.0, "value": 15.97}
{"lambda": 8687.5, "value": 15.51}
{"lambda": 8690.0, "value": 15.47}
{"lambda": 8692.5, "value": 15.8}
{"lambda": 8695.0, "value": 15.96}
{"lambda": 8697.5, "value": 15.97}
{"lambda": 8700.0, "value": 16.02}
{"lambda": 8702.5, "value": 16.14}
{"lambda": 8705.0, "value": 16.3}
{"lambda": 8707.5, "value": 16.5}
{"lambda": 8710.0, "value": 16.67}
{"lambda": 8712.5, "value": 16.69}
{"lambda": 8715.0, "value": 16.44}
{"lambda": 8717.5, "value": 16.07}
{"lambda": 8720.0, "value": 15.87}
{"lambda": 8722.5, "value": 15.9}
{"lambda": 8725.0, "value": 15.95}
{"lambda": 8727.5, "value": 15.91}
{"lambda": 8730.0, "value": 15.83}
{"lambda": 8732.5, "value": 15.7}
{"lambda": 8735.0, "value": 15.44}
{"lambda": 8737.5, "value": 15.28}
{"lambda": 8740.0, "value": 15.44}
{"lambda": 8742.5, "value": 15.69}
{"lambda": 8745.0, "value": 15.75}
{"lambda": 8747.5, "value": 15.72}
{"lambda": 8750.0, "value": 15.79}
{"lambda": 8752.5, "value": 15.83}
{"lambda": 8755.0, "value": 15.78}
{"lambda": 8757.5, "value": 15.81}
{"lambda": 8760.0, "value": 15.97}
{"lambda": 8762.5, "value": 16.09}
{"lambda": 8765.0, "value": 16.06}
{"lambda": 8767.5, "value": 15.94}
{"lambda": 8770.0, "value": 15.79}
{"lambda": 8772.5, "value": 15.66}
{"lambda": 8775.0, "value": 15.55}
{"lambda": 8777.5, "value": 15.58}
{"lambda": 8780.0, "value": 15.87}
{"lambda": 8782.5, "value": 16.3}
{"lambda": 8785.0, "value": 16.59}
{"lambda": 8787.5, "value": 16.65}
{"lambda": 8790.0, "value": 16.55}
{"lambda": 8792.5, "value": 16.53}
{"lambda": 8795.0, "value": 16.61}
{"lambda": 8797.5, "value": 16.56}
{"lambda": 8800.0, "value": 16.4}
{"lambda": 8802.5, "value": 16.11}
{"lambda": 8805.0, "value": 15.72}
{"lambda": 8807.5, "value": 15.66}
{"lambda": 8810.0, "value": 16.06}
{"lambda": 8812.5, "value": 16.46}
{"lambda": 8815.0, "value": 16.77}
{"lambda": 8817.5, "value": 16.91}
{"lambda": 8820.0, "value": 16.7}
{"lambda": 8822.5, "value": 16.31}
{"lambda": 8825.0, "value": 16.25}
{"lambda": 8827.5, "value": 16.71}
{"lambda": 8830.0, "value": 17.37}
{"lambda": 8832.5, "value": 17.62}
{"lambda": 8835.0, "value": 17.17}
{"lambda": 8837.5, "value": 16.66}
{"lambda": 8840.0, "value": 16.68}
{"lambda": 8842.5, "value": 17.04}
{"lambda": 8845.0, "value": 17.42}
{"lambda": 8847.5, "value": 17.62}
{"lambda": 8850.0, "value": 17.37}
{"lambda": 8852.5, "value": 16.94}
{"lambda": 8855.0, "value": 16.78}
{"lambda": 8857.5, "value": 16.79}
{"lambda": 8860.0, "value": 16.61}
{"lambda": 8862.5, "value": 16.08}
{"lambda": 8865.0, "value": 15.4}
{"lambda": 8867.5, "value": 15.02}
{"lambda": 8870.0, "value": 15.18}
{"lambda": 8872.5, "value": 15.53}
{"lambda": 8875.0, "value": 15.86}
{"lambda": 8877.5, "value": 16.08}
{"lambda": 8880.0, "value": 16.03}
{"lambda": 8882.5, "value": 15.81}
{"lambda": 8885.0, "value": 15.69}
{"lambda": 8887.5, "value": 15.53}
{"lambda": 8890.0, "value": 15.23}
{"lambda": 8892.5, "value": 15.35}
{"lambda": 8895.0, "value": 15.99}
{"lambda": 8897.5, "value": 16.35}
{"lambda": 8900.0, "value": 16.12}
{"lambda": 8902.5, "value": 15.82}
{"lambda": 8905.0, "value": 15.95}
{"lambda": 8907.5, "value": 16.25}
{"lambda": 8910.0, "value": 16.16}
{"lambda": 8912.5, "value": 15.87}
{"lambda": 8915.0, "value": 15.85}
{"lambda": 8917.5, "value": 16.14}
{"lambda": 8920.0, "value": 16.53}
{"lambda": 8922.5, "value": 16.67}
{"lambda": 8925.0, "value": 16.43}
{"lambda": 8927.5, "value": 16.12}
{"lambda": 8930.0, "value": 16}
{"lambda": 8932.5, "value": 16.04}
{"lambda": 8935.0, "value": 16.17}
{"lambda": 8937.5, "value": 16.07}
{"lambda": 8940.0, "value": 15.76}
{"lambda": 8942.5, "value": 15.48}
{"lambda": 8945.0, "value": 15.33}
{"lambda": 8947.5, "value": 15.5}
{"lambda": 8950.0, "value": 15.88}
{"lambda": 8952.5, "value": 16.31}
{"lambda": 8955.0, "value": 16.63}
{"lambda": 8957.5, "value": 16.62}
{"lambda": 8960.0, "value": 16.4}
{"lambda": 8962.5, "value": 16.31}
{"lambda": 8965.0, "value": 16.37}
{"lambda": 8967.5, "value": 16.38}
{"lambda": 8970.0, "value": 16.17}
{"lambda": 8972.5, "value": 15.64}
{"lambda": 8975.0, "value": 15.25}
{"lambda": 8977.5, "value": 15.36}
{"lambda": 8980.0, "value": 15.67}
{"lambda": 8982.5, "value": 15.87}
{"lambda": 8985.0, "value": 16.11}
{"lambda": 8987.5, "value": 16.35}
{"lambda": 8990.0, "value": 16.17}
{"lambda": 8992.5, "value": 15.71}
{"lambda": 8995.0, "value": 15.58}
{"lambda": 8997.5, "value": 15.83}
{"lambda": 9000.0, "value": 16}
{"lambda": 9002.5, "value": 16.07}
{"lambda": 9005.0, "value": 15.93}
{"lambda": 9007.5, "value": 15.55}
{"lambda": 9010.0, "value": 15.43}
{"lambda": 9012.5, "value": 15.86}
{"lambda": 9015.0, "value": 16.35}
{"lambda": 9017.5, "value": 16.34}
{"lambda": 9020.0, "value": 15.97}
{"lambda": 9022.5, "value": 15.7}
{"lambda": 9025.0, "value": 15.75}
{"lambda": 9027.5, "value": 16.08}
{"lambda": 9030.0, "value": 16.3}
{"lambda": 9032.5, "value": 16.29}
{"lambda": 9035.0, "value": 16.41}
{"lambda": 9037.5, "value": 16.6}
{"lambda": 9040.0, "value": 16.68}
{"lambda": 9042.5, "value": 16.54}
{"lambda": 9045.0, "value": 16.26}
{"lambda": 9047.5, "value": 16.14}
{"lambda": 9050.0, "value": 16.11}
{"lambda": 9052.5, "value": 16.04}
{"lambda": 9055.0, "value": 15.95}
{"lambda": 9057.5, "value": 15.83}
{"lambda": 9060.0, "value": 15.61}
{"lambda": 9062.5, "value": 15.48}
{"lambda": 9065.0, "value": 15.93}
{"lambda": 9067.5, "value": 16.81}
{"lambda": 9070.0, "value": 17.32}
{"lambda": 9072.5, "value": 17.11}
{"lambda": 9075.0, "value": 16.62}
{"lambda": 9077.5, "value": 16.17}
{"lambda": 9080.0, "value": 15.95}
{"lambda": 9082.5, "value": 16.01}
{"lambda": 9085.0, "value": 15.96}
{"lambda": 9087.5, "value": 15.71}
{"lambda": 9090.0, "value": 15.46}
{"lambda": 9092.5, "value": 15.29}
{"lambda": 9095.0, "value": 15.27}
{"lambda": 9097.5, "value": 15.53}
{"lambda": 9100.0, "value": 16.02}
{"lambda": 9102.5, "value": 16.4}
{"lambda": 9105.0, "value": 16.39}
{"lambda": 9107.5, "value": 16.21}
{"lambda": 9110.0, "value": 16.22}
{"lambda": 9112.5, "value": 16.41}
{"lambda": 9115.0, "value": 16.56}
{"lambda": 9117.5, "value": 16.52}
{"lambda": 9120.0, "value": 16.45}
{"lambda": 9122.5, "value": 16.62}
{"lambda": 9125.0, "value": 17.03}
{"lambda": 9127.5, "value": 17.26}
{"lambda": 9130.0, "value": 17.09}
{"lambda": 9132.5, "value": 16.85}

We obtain 12.05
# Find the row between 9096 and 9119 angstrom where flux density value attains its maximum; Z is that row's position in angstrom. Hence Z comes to 9115.0 angstrom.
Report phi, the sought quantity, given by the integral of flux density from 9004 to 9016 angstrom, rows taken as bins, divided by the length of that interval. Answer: 15.81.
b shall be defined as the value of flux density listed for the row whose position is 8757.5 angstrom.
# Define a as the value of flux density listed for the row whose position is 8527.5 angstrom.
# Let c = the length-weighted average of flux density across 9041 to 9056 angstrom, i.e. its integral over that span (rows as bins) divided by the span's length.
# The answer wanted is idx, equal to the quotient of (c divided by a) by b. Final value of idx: 0.0691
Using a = 14.82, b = 15.81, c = 16.2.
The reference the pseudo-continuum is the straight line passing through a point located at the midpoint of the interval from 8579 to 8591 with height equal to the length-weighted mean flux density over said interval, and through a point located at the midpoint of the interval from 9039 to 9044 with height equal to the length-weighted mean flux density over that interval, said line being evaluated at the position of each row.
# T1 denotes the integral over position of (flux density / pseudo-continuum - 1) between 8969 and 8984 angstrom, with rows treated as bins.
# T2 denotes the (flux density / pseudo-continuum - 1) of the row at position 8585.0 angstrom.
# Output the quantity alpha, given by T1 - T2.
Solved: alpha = -0.70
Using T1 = -0.70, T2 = 0.000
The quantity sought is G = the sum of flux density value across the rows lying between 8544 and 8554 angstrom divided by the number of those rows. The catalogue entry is 13.6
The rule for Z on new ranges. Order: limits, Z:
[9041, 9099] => 9070.0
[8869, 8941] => 8922.5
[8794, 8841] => 8832.5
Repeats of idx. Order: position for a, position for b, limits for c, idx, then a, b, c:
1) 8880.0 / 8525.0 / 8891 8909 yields 0.0661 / 16.03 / 15.07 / 16.0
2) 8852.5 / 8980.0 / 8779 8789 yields 0.0617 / 16.94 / 15.67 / 16.4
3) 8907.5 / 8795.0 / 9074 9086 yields 0.0598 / 16.25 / 16.61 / 16.1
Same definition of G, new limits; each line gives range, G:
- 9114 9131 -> 16.8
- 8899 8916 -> 16.0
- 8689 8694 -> 15.6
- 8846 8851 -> 17.5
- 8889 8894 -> 15.3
